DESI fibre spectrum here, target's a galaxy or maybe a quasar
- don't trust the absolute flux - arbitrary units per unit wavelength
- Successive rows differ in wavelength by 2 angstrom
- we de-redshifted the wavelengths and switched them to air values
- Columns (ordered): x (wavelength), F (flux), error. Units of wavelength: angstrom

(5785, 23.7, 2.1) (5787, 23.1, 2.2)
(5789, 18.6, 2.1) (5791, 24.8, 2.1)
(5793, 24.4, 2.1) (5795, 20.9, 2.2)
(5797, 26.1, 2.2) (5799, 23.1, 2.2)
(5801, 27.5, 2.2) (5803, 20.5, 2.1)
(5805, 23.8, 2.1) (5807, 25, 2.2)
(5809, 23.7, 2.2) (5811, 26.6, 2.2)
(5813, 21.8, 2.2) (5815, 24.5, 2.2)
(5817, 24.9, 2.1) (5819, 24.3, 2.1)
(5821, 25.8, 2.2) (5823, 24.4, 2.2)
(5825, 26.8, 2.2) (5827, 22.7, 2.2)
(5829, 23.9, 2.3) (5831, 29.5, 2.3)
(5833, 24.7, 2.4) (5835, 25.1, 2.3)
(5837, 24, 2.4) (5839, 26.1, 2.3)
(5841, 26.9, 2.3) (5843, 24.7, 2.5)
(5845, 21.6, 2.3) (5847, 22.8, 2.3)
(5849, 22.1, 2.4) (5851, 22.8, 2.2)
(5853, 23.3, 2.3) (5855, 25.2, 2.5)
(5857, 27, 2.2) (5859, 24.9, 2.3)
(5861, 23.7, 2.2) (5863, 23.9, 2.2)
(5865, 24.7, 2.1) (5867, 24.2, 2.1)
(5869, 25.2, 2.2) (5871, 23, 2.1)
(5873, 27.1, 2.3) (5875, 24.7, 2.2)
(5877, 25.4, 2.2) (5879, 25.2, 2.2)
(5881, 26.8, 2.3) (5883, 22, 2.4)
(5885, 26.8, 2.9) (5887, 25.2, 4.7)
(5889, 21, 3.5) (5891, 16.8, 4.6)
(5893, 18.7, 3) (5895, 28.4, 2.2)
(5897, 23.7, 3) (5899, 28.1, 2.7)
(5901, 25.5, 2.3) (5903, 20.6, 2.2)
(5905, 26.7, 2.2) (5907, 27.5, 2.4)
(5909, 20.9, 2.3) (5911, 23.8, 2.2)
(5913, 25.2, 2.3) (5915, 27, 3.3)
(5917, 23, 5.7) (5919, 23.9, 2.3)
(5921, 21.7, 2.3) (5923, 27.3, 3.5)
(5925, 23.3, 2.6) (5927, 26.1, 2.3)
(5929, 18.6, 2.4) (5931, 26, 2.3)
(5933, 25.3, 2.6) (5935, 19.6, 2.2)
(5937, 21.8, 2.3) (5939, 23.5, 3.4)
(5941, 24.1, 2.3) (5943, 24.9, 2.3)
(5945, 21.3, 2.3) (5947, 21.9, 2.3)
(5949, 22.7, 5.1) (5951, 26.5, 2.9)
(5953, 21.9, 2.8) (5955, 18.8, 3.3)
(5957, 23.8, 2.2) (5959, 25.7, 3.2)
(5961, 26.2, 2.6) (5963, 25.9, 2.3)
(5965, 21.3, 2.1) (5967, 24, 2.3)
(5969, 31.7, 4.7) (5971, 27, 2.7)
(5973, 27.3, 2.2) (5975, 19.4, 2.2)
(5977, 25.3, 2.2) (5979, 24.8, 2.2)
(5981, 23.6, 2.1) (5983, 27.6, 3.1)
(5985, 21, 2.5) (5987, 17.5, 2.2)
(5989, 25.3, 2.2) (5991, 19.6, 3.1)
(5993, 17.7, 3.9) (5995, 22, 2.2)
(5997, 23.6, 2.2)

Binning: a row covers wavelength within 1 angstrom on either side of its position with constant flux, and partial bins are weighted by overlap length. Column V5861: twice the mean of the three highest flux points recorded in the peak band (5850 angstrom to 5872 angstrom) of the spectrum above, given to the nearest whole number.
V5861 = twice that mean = 52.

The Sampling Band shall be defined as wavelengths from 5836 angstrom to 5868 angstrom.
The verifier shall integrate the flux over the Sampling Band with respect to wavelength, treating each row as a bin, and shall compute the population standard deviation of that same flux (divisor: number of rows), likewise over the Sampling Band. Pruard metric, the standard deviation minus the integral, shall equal -774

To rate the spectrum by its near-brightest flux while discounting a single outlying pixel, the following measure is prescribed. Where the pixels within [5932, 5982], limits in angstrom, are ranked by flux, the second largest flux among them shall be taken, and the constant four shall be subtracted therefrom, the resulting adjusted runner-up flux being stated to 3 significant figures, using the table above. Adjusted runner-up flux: 23.3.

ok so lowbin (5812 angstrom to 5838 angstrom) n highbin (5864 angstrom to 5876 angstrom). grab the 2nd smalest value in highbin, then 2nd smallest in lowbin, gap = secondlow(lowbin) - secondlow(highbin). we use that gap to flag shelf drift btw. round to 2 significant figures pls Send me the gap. -1.5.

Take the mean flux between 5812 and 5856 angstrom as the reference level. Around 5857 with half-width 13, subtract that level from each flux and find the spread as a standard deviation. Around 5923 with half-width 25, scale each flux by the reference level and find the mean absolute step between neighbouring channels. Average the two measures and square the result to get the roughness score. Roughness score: 0.6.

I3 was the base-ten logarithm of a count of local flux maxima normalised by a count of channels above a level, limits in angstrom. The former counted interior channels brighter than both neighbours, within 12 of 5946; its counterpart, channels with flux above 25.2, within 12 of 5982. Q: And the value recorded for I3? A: -0.4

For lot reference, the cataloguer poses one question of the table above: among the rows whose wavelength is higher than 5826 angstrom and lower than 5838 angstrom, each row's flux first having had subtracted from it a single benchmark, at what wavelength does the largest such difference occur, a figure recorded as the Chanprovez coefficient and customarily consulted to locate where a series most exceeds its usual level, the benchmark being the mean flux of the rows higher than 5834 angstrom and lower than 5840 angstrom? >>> 5831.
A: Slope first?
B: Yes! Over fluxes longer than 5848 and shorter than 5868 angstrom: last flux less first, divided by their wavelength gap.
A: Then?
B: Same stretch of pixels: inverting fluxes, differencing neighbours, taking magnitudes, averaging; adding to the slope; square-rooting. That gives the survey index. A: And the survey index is 0.3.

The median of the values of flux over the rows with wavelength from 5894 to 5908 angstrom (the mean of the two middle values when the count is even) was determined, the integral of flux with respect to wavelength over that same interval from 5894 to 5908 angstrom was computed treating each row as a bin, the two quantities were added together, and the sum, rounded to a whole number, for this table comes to 388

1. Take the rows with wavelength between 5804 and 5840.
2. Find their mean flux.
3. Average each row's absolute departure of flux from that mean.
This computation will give 1.2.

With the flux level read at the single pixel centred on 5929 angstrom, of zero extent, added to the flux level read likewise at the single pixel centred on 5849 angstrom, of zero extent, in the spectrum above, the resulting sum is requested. 40.7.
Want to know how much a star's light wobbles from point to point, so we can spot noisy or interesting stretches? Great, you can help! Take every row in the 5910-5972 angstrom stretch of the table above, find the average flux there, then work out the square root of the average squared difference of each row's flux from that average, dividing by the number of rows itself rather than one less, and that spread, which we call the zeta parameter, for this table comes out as 2.7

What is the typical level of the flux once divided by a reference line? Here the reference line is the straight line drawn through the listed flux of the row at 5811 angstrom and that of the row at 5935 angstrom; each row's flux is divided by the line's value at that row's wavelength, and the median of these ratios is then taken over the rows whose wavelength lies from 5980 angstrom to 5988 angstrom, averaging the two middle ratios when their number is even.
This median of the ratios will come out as 1.32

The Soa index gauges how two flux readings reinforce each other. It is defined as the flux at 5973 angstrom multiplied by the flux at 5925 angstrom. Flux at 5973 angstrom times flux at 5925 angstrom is 636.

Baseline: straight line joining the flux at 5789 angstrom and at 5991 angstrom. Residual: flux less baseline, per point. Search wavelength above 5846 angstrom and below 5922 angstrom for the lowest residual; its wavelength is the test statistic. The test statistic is 5891 angstrom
